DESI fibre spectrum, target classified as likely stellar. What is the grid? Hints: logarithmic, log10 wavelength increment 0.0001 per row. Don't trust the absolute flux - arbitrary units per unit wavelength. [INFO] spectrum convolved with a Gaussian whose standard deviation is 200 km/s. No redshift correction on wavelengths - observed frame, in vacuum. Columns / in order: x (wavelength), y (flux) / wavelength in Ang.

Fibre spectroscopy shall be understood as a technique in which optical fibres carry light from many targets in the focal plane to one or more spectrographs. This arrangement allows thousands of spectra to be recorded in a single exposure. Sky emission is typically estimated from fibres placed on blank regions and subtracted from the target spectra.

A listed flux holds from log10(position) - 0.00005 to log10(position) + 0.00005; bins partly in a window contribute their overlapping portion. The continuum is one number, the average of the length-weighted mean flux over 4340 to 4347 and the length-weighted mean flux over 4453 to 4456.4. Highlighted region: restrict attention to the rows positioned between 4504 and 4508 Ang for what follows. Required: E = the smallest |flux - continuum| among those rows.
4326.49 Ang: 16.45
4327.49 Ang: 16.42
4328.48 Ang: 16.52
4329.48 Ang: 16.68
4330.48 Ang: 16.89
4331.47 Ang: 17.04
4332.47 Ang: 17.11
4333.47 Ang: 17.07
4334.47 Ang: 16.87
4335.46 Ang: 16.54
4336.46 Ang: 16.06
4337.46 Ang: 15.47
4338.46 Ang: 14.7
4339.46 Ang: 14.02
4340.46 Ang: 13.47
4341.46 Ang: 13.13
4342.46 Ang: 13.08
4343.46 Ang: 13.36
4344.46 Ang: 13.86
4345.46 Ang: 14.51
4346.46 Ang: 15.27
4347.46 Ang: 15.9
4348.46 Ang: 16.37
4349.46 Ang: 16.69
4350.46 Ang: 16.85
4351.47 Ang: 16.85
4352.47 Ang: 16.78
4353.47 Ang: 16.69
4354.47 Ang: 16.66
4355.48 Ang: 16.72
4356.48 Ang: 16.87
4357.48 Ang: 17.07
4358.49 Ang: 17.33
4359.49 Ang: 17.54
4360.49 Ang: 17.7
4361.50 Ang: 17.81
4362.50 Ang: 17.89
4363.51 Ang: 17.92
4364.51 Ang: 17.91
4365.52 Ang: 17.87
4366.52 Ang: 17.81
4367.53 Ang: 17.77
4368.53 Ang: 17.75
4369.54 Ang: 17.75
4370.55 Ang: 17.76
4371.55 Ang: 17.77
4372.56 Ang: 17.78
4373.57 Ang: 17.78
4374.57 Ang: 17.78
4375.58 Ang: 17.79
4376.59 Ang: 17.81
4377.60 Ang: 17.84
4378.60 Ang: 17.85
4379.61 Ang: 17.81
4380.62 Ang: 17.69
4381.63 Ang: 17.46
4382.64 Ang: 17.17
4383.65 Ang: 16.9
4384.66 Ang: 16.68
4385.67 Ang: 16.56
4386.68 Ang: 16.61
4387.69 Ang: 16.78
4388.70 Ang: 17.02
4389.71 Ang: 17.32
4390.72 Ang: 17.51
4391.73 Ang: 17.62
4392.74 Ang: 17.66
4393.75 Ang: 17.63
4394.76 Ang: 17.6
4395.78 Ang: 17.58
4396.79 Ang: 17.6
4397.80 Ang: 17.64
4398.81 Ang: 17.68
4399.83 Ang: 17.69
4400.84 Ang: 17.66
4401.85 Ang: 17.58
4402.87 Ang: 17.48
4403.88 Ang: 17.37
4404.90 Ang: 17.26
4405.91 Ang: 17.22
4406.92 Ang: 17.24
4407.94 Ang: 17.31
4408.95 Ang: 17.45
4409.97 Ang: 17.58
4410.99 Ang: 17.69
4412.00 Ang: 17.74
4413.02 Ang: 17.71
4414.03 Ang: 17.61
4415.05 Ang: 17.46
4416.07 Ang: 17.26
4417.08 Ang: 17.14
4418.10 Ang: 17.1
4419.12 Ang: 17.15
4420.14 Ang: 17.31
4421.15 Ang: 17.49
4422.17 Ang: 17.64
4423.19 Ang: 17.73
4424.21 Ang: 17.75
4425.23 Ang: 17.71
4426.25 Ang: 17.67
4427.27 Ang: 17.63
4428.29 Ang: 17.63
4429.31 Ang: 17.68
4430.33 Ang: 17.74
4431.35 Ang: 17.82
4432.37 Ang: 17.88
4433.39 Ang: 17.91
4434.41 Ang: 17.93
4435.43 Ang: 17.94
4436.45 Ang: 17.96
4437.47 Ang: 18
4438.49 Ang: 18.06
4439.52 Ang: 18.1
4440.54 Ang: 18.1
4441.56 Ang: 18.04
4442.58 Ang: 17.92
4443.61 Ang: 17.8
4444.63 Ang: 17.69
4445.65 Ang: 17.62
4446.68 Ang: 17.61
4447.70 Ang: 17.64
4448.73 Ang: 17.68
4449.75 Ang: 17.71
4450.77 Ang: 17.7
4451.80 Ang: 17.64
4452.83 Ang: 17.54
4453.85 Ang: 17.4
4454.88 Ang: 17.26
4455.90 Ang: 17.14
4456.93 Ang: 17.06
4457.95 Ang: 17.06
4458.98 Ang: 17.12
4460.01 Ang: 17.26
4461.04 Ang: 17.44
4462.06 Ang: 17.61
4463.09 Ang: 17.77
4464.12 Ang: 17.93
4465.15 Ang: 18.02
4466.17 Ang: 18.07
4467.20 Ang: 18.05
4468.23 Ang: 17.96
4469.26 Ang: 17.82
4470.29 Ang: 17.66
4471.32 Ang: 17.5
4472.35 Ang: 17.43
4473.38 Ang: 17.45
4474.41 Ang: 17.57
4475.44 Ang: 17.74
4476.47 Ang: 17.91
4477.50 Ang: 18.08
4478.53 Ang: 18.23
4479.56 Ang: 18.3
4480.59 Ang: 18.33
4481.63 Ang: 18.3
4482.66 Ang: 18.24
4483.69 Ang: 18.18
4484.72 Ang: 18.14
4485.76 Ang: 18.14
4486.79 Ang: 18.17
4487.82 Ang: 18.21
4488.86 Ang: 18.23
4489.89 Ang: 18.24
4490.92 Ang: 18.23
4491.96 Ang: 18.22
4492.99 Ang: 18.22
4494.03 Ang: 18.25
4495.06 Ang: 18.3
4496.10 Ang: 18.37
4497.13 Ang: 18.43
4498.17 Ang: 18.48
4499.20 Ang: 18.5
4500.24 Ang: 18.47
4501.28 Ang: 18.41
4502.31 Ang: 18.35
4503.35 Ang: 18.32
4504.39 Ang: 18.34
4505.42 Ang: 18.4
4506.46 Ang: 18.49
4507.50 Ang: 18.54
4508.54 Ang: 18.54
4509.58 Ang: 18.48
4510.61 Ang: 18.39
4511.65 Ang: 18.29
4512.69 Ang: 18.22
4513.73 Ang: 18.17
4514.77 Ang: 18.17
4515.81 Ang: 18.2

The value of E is 2.8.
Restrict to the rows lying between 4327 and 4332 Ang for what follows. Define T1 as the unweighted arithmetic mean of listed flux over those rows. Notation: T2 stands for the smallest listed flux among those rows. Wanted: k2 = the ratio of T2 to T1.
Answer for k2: 0.983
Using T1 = 16.7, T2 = 16.42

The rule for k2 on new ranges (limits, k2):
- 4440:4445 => 0.988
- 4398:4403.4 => 0.992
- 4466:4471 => 0.986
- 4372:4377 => 1.000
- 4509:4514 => 0.992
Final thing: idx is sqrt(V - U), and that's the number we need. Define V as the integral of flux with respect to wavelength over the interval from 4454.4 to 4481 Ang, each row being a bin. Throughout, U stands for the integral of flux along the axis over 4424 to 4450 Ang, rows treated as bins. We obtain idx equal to 3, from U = 463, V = 470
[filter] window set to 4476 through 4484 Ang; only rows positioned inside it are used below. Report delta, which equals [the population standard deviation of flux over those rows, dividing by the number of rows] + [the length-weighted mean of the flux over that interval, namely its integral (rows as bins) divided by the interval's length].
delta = 18.3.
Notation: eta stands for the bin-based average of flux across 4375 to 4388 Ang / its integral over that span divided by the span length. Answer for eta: 17.3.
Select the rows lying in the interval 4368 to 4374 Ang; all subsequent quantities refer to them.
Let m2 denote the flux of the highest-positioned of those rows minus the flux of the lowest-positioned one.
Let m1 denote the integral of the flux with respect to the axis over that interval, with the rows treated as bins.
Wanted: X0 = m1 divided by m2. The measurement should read 3552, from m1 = 106.6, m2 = 0.03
